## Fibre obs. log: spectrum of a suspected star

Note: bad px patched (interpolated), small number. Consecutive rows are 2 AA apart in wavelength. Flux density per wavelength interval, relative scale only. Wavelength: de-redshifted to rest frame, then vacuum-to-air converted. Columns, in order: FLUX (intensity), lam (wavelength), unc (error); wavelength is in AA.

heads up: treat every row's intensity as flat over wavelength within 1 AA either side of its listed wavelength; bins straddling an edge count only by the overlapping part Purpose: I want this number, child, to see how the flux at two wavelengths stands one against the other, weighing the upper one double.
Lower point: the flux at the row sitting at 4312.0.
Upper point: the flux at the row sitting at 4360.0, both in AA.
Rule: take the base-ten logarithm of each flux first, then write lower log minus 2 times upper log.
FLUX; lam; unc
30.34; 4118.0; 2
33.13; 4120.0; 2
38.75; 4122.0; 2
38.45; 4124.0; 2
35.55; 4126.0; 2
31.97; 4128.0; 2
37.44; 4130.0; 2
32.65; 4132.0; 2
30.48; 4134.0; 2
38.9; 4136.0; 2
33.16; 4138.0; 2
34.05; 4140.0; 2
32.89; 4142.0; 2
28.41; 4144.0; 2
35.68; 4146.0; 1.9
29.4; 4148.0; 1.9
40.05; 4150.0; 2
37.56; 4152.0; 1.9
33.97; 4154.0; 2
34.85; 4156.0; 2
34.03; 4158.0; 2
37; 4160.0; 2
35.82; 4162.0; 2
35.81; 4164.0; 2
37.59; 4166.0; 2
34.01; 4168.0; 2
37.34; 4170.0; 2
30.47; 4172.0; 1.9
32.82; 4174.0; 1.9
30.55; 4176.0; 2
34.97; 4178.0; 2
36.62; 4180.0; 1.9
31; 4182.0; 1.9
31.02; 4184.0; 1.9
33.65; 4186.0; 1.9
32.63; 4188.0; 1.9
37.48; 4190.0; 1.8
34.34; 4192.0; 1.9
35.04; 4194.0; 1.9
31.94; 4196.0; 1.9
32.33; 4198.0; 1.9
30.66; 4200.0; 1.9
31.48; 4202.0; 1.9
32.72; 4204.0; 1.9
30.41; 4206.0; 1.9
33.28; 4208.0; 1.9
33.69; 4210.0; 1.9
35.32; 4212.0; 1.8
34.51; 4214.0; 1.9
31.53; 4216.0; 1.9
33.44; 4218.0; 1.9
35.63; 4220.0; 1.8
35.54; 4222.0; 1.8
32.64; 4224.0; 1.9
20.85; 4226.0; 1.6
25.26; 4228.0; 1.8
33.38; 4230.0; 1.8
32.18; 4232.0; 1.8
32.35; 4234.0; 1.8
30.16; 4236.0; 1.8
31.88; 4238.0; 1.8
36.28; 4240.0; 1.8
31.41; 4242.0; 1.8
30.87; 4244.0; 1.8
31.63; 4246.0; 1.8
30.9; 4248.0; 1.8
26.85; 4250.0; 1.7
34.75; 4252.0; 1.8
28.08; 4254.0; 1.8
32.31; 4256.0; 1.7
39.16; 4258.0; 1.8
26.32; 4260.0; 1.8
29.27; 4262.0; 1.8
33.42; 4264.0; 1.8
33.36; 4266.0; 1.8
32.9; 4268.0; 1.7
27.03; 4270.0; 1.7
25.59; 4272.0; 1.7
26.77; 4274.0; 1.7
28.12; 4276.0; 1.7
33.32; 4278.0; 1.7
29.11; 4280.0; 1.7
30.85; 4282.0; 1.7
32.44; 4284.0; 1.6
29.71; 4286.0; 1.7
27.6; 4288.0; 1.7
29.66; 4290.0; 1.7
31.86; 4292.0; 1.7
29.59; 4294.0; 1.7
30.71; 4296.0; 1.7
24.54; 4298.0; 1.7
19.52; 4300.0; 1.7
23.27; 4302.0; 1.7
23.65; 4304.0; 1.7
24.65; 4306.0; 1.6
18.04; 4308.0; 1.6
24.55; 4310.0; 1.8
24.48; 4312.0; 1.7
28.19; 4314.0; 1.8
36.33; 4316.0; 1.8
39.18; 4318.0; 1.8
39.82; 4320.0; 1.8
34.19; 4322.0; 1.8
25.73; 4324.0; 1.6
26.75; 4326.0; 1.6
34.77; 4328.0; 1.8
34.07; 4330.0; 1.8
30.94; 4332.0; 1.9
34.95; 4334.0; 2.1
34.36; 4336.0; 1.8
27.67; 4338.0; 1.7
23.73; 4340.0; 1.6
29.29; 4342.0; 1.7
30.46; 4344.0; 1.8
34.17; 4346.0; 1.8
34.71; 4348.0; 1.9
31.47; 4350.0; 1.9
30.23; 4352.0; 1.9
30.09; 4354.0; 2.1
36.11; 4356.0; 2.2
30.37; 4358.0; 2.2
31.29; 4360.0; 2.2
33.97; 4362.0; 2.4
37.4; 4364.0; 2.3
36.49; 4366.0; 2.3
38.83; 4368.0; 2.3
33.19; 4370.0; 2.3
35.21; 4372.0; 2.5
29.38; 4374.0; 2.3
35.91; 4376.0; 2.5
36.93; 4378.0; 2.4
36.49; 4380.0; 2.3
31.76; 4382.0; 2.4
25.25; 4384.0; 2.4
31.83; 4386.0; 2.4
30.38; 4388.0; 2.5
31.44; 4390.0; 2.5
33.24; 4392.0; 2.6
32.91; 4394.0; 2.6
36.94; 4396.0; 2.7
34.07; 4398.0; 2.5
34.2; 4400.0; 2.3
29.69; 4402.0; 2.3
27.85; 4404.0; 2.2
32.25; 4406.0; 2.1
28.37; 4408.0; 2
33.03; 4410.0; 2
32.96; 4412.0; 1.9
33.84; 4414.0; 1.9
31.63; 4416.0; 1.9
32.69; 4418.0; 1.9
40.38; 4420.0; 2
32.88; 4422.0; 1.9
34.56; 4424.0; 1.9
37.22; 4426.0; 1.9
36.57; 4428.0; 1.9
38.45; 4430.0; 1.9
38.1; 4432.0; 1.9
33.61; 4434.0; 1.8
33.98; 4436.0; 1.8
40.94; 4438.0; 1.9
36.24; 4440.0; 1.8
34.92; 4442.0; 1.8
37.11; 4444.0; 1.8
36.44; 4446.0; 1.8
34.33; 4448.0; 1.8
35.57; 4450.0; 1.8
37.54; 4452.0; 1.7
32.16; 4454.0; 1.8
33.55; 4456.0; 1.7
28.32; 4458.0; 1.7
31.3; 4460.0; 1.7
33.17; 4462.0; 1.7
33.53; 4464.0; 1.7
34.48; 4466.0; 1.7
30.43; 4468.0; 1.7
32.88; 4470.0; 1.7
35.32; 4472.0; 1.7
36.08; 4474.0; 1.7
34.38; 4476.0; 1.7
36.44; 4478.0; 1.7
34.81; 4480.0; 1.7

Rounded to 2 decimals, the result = -1.60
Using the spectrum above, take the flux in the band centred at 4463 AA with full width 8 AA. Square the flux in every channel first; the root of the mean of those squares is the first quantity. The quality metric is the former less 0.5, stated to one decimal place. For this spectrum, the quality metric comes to 32.6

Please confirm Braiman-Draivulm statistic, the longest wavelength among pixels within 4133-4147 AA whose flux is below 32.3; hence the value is 4144.0 AA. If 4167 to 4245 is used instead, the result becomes 4244.0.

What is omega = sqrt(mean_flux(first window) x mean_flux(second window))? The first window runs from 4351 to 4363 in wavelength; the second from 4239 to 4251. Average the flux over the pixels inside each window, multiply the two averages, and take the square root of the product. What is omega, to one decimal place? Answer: 31.7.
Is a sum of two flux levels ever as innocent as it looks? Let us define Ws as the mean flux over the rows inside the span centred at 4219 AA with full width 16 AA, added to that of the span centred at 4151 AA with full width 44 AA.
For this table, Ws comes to 67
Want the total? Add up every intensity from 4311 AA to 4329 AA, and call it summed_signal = 289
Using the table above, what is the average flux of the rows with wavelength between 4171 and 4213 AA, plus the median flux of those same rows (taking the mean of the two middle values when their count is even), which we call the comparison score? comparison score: 66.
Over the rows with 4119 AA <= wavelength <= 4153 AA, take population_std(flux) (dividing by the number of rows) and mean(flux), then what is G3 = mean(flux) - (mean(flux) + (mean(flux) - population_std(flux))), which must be -31.2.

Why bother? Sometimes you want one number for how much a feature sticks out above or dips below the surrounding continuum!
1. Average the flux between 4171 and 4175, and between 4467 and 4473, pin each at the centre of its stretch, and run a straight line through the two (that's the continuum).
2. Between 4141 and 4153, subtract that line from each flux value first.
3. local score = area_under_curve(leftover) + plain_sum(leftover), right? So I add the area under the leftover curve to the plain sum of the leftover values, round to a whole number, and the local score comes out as 44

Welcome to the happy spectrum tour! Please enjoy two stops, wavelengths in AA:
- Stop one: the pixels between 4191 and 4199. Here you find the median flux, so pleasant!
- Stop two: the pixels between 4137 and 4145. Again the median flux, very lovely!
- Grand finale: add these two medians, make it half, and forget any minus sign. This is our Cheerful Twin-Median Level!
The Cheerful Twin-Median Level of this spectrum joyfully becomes 33.18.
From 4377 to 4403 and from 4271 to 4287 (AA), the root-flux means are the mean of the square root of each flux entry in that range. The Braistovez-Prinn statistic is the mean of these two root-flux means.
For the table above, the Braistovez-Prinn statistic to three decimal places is 5.569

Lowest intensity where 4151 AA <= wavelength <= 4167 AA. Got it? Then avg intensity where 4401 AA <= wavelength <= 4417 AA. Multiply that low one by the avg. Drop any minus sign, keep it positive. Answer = 1060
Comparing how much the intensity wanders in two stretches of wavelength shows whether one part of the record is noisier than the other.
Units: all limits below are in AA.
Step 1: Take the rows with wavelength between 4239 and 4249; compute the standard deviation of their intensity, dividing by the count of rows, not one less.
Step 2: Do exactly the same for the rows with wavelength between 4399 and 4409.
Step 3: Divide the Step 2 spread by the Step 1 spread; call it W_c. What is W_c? 1.2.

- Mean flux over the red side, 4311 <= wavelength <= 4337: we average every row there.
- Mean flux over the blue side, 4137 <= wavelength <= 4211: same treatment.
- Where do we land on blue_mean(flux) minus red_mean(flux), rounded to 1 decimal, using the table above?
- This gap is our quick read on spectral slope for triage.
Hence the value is 1.2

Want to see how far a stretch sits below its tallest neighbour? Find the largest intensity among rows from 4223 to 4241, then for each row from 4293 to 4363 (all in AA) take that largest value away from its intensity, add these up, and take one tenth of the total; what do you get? -22.4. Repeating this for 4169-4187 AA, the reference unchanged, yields -2.8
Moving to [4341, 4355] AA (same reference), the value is -3.4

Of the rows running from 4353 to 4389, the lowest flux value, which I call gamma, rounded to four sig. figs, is 25.25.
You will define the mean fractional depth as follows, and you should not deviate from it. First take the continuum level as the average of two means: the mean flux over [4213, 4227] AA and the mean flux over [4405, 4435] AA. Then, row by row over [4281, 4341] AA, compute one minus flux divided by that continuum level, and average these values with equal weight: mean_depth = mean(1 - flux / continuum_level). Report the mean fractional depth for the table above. 0.12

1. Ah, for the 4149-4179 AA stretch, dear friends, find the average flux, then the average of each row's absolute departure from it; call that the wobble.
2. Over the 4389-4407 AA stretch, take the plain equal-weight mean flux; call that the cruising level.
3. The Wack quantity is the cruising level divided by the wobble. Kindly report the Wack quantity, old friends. 15.9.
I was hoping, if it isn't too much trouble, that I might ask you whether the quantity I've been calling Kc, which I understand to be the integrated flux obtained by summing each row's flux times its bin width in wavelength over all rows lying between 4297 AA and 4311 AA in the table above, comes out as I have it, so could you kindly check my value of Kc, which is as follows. 316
